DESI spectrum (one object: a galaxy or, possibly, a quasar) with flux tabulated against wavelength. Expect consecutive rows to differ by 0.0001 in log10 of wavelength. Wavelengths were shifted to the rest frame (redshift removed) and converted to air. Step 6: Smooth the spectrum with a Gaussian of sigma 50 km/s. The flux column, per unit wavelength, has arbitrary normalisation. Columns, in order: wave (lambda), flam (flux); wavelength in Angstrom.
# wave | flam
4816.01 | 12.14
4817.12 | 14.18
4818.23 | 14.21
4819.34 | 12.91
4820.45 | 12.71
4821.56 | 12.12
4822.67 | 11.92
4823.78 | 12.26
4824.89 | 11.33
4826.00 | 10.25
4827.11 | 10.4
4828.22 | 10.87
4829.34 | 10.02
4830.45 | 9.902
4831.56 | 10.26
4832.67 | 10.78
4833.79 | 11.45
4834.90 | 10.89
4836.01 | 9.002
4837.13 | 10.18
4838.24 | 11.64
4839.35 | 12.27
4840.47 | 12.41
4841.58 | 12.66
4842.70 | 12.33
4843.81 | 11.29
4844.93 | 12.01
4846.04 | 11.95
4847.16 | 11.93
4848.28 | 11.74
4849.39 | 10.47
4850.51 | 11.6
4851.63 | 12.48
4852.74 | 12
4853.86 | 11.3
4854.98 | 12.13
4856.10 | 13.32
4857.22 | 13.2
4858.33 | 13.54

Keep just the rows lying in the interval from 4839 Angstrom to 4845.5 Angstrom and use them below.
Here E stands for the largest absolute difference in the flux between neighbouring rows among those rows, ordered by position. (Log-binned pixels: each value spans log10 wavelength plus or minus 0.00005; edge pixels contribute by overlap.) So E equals 1.04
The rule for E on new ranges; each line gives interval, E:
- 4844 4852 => 1.27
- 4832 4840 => 1.89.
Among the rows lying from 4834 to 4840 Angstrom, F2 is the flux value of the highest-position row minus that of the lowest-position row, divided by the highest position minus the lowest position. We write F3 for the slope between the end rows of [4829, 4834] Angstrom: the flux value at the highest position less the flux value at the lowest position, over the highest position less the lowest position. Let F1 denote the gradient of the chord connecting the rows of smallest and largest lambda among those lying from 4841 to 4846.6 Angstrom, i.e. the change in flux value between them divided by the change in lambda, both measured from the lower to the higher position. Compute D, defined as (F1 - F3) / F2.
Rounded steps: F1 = -0.16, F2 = 0.3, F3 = 0.32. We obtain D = -2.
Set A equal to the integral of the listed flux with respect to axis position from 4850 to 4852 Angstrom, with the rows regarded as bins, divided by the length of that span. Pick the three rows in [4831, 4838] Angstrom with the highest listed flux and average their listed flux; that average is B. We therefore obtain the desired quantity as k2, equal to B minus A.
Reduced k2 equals -1.0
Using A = 12.0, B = 11.0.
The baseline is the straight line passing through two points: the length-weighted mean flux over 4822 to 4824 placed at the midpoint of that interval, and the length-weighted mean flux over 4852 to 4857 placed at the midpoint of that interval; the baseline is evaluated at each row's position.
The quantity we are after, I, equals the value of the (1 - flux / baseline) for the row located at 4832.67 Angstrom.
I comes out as 0.11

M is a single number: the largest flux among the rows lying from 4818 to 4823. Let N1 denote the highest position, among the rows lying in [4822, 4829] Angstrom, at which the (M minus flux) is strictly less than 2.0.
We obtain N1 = 4823.78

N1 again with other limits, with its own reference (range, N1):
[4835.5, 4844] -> 4842.70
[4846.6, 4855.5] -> 4851.63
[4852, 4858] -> 4857.22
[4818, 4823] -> 4820.45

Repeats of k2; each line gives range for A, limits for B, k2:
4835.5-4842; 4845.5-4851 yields 0.5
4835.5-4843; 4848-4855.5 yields 0.7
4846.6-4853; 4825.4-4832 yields -1.2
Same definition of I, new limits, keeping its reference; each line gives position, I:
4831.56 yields 0.15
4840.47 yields -0.02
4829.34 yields 0.17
